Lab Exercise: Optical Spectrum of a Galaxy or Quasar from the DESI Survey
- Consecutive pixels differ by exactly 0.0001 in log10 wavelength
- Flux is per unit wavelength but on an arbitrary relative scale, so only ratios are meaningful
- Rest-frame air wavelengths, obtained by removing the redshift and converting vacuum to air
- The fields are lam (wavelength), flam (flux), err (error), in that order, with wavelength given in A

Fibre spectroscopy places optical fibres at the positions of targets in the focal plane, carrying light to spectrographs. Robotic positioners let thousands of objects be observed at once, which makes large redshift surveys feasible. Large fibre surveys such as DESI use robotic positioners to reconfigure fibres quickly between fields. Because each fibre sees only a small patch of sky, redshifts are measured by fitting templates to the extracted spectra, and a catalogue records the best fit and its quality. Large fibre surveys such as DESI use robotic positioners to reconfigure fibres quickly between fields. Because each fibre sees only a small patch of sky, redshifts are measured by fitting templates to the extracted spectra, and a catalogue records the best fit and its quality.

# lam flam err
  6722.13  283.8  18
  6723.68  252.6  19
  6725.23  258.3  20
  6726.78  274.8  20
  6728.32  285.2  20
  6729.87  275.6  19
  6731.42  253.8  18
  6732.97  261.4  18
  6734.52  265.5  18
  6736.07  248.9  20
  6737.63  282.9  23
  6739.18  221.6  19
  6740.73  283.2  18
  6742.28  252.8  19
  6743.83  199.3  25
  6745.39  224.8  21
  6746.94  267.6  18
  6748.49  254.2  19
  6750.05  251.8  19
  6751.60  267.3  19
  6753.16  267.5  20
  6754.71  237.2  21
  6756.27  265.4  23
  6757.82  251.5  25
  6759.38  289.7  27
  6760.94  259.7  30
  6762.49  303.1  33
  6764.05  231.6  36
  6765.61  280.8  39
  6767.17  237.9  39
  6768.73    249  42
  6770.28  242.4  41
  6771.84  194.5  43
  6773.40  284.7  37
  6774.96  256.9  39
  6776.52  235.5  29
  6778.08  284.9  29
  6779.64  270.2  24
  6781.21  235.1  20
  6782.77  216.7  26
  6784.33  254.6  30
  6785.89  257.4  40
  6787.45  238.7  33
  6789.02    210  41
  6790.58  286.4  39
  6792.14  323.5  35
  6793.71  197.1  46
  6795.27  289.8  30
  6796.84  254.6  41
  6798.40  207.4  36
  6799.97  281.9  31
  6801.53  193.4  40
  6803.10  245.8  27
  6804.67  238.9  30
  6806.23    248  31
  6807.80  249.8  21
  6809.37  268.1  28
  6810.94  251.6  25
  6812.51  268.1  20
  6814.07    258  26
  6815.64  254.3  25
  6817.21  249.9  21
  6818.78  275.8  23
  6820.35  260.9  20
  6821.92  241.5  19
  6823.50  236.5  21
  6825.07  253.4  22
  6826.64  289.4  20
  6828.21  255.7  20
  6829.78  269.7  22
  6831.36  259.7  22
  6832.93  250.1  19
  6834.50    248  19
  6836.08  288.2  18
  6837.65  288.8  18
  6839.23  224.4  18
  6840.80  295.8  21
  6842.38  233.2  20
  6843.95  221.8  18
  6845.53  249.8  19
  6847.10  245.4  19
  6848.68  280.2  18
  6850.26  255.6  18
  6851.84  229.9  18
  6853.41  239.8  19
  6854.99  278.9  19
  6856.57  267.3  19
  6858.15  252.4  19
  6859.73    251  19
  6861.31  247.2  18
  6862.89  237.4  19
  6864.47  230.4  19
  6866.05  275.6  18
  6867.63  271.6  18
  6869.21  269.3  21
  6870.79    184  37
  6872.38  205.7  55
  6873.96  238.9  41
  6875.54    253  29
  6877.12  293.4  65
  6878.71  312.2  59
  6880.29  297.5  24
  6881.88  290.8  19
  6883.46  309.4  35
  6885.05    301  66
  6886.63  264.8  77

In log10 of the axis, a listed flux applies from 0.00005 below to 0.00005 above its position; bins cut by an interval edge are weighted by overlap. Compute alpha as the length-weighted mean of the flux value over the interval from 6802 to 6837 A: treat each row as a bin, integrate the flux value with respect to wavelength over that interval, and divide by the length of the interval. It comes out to 257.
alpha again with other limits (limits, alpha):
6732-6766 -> 257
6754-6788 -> 254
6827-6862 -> 256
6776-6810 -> 249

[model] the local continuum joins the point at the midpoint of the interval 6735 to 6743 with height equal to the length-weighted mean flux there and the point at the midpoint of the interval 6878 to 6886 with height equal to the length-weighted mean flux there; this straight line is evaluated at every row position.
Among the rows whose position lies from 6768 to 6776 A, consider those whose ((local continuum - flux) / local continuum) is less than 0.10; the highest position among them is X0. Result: 6774.96 A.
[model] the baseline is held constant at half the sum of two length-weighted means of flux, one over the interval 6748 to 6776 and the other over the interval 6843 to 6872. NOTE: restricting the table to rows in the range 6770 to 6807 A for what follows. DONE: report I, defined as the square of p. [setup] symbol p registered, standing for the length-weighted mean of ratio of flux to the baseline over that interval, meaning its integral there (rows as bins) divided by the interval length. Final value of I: 0.96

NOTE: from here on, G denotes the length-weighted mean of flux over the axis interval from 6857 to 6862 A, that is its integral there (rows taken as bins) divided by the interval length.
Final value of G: 251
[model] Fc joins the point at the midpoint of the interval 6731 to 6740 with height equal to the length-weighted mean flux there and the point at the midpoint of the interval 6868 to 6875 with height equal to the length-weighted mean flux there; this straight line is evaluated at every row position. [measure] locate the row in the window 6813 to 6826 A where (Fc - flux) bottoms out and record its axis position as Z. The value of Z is 6818.78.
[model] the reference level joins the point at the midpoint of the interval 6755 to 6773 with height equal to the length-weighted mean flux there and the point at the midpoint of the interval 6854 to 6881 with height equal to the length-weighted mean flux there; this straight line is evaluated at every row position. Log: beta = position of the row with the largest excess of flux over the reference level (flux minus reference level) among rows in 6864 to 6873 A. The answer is 6866.05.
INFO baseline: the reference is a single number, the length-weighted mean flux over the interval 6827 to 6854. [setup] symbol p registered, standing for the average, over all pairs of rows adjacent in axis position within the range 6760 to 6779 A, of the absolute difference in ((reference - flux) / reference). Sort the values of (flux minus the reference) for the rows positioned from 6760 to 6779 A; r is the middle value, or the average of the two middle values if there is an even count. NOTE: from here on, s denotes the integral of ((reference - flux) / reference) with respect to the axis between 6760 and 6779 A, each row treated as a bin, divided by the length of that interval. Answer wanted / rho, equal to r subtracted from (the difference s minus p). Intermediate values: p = 0.16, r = -2.8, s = 0.00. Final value 2.6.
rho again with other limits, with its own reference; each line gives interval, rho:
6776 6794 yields 9.0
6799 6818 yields 4.9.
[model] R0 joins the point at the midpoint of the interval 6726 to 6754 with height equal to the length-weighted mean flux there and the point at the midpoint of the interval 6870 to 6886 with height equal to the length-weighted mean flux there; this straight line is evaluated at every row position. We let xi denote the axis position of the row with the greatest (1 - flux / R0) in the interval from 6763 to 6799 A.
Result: 6771.84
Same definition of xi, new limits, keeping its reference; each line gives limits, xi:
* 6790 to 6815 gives 6801.53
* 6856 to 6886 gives 6870.79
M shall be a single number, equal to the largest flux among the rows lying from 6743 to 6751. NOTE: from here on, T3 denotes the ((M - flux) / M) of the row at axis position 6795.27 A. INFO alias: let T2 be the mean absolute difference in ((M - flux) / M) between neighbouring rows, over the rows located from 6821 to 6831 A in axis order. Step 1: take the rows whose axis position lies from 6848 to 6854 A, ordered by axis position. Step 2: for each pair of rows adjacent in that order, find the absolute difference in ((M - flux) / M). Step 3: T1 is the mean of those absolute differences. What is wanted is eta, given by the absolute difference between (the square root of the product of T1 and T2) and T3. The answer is 0.16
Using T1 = 0.075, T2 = 0.08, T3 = -0.08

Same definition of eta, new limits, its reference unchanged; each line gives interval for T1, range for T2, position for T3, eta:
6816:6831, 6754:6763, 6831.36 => 0.06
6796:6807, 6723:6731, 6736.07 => 0.01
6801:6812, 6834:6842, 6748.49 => 0.05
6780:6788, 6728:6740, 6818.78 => 0.11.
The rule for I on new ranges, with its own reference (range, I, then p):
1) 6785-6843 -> 1.02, 1.01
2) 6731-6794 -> 1.01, 1.01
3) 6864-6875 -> 0.90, 0.95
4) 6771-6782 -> 0.99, 1.00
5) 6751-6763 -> 1.12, 1.06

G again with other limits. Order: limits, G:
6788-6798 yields 258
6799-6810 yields 246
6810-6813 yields 259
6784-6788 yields 251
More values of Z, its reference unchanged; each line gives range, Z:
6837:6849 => 6840.80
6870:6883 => 6878.71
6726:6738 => 6728.32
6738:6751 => 6740.73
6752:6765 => 6762.49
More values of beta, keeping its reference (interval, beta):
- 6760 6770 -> 6762.49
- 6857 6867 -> 6866.05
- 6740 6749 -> 6740.73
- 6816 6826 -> 6818.78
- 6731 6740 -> 6737.63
